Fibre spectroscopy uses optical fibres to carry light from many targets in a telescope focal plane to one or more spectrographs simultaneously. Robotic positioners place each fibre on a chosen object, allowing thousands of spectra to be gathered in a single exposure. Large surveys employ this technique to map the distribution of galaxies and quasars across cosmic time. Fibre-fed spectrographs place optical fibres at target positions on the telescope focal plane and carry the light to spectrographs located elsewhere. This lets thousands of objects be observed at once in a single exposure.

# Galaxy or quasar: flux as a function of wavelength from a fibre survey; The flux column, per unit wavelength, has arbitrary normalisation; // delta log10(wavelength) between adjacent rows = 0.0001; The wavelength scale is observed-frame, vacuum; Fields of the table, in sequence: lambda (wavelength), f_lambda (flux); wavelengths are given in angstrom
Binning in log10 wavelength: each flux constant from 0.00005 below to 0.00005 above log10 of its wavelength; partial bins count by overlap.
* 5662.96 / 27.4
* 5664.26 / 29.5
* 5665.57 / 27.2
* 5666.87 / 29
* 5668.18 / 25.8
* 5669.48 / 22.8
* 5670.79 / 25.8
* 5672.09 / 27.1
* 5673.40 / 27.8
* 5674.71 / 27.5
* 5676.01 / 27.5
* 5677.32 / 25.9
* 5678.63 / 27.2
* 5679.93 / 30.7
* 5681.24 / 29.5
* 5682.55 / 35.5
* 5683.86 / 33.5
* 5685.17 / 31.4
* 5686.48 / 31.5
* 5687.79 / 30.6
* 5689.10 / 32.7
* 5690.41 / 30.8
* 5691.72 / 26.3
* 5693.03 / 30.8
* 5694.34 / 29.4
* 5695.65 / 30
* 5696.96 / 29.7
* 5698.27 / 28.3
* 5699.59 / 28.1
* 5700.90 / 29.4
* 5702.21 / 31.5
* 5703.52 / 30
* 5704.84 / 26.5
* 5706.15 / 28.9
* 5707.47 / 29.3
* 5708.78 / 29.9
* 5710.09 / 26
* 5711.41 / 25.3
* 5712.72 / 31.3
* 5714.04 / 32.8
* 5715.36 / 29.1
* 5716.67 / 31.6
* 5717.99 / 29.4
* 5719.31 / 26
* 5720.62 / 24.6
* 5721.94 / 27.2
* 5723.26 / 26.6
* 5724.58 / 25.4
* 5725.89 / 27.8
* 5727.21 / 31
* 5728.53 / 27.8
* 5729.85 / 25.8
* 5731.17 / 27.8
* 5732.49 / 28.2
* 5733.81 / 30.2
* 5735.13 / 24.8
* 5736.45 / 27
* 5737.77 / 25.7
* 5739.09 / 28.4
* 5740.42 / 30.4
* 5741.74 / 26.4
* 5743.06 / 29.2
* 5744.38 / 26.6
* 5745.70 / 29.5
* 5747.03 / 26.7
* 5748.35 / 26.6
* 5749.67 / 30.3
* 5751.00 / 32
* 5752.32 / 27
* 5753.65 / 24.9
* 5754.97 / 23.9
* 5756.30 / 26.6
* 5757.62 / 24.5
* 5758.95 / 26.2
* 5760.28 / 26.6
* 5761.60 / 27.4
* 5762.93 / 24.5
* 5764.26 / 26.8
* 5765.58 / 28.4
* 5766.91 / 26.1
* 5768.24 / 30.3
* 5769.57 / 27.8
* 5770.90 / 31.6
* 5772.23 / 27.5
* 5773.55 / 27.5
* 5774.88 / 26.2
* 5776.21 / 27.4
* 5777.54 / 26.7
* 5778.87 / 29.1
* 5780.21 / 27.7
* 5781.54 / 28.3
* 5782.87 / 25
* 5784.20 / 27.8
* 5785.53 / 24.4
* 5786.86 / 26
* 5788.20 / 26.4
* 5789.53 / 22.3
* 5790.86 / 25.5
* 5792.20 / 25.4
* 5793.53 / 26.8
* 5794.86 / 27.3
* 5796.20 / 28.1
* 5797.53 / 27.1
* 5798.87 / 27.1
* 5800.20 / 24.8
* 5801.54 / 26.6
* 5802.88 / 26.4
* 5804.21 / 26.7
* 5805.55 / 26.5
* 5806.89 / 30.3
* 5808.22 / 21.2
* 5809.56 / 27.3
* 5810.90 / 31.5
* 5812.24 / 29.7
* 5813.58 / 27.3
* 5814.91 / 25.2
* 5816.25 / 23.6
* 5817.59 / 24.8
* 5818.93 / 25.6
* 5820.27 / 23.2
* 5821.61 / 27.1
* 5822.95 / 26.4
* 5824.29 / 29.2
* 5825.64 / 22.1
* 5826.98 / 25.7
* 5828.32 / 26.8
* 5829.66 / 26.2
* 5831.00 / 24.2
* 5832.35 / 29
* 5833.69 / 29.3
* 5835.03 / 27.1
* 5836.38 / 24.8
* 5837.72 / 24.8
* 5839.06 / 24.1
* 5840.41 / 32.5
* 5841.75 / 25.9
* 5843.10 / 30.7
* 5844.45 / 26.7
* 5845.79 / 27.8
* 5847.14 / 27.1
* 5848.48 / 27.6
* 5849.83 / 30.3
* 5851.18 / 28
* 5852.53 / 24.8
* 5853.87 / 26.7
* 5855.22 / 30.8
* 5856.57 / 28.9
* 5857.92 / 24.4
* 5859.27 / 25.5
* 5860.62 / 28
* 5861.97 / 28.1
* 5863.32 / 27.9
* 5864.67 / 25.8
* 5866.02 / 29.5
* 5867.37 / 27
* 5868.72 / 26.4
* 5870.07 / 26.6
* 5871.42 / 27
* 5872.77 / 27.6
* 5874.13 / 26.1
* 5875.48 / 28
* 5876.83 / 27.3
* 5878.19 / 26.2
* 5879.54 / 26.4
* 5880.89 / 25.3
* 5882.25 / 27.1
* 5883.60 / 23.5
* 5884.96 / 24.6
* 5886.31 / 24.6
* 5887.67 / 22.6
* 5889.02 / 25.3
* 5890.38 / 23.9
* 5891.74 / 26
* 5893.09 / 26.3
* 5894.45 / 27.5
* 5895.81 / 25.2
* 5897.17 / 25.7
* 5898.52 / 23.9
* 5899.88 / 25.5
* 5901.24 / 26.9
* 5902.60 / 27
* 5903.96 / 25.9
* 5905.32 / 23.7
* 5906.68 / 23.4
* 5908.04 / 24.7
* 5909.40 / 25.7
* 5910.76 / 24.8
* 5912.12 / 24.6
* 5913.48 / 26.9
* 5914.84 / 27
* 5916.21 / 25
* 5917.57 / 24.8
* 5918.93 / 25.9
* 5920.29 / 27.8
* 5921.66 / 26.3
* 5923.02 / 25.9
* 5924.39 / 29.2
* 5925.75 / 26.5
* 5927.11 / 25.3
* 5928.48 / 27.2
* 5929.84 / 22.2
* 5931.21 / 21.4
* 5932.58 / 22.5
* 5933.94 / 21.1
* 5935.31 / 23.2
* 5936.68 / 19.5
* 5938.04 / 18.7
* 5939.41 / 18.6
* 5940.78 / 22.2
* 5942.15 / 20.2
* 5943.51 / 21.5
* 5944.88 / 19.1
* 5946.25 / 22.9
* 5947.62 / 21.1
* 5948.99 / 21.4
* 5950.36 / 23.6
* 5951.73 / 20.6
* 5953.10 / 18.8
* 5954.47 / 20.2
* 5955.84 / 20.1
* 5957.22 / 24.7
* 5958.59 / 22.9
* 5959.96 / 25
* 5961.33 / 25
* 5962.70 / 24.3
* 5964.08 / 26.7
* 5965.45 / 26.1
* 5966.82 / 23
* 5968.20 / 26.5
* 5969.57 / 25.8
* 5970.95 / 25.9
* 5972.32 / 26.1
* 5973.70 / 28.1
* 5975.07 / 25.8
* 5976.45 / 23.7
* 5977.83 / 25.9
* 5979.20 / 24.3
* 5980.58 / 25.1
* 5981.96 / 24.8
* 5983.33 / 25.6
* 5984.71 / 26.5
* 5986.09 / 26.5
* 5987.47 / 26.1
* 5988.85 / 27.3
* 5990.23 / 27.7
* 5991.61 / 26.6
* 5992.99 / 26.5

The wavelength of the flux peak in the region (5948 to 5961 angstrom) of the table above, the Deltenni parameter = 5959.96 angstrom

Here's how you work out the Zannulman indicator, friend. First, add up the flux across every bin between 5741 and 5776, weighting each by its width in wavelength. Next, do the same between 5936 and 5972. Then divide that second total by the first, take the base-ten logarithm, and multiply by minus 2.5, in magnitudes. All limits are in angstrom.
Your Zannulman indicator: 0.18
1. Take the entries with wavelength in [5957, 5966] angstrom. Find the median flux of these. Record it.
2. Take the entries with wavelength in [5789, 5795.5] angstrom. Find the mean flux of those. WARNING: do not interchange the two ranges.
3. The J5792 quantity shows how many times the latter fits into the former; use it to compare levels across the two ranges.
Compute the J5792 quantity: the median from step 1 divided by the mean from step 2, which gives 0.98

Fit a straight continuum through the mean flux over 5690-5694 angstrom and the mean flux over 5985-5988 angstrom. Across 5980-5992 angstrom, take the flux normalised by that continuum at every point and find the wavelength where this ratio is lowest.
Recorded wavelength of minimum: 5981.96 angstrom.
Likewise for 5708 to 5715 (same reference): 5711.41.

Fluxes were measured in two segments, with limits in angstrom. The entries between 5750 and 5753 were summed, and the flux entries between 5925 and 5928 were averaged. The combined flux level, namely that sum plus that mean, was 85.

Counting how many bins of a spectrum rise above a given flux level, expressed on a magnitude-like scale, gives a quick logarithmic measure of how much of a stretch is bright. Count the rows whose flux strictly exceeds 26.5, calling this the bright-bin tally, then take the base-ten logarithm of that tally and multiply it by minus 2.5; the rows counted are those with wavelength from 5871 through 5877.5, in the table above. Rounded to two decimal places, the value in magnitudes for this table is -1.51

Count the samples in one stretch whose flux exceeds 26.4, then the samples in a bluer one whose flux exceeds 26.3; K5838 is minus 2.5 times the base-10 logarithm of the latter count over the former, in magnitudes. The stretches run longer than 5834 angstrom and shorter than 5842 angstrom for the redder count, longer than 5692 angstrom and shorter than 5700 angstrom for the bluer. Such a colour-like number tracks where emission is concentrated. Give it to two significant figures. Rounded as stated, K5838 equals -1.2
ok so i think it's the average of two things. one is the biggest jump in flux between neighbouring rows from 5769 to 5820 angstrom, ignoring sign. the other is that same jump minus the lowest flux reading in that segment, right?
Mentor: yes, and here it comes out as -1.5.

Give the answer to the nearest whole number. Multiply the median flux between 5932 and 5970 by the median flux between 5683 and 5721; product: 664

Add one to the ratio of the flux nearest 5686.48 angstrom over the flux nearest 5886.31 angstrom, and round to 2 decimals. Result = 2.28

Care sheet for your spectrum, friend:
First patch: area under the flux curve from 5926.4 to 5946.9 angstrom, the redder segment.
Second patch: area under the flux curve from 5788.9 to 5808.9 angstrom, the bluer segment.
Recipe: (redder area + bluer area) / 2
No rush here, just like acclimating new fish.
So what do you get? 484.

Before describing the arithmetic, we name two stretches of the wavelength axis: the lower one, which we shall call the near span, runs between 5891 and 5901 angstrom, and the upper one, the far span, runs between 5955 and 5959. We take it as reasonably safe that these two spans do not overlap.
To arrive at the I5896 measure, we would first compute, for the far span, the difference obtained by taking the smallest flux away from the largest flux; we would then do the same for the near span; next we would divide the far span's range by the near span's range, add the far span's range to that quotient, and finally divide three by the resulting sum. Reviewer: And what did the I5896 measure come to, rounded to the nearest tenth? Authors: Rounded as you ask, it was 0.5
